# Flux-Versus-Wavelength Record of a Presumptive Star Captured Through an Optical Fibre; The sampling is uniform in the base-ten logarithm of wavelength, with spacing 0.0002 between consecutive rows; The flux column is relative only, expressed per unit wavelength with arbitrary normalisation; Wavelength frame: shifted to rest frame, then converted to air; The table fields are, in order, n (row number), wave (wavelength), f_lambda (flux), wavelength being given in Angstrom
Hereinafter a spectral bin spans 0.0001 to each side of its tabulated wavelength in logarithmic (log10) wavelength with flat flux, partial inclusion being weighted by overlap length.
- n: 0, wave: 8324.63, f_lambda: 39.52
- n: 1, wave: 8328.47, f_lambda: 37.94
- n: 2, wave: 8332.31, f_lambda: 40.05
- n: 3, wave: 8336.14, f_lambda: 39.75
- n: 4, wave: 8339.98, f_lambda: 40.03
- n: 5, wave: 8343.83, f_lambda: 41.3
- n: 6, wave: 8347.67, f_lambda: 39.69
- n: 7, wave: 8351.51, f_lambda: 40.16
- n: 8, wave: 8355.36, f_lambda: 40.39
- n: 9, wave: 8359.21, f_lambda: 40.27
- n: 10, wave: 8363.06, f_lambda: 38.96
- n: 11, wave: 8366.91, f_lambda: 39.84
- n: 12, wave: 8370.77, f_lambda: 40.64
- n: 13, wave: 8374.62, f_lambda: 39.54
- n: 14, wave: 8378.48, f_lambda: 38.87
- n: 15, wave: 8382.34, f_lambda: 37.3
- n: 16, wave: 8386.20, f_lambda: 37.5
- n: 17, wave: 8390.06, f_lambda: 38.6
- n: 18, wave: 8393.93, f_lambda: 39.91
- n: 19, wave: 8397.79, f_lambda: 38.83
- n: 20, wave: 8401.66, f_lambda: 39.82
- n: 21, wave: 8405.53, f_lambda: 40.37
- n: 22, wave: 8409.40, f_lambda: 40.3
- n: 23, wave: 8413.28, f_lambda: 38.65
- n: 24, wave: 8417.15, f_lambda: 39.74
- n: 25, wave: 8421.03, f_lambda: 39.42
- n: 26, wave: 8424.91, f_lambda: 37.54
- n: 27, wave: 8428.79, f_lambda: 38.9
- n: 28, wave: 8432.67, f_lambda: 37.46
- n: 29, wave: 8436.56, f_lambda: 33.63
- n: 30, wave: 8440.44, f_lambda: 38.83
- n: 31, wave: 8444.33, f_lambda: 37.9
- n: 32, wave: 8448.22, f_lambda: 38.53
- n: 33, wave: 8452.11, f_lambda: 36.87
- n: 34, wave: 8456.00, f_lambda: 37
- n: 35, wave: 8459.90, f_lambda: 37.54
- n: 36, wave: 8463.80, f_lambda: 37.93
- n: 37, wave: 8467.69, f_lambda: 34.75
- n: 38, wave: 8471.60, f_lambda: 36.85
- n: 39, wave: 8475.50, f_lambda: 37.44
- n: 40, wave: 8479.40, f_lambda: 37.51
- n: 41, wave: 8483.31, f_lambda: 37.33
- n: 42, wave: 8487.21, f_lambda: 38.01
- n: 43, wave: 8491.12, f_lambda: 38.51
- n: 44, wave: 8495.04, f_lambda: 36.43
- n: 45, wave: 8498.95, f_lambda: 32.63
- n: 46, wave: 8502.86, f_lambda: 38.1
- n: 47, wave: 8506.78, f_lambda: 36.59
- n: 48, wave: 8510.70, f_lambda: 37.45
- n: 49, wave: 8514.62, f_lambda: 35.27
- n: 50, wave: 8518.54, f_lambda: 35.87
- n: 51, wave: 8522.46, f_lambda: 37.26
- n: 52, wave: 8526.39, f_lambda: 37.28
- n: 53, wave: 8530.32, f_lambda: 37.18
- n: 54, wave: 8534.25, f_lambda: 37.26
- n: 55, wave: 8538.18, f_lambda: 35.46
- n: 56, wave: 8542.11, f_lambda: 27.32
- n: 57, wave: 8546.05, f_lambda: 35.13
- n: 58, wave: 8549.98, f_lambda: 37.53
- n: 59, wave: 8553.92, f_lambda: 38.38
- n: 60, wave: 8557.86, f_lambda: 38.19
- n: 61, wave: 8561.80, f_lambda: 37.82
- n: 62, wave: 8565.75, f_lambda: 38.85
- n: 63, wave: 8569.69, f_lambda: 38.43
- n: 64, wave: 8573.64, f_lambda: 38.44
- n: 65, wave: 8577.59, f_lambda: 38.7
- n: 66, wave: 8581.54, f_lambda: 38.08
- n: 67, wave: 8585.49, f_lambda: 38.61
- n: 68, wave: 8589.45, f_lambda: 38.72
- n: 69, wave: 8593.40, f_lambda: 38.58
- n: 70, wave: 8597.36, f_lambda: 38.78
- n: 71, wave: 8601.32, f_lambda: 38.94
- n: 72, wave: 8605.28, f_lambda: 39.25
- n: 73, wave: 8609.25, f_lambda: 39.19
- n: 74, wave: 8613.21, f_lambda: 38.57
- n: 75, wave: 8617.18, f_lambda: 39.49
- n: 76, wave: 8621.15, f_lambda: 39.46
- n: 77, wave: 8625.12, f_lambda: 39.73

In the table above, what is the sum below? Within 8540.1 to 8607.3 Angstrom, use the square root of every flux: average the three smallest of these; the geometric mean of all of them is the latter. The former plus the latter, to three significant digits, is 11.9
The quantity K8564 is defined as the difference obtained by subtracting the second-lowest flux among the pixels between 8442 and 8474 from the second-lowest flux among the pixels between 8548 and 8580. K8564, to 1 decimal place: 1.0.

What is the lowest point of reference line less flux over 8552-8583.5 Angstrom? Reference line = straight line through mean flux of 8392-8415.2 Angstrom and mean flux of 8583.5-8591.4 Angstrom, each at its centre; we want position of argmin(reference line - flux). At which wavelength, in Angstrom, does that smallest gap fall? 8565.75 Angstrom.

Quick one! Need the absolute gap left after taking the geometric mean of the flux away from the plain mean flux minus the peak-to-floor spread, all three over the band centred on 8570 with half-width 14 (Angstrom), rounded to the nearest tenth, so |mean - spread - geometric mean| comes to 1.0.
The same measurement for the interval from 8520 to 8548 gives 9.8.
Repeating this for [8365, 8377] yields 1.1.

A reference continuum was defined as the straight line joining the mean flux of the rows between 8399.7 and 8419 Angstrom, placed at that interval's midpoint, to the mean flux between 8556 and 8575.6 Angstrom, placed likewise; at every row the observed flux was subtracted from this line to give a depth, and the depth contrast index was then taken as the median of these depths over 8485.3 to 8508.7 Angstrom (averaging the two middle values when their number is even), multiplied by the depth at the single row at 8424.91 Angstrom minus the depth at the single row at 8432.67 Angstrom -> 0.0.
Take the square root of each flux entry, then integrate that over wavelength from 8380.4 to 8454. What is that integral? 456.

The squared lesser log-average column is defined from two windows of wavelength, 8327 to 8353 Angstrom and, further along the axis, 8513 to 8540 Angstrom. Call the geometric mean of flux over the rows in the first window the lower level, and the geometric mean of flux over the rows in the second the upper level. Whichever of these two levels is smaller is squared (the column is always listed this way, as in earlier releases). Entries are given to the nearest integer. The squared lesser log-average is 1332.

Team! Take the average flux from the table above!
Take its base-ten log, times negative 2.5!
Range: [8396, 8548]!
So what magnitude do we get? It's -3.92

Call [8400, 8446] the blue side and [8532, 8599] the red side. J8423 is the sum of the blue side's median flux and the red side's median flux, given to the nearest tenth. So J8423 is 77.2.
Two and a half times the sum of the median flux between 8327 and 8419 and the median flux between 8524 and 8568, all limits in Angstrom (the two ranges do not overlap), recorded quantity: 193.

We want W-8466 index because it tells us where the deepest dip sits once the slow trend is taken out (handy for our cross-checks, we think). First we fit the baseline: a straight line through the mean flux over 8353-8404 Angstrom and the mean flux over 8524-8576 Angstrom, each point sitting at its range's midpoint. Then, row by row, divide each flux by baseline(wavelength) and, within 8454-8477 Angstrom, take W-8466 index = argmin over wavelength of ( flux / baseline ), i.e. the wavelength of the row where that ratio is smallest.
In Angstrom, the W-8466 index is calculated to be 8467.69 Angstrom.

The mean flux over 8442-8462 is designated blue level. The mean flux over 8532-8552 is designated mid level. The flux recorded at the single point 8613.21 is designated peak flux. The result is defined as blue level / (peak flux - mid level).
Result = 9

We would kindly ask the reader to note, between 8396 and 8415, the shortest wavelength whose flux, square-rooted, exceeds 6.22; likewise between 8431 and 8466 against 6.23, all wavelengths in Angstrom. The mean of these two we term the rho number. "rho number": 8419.1 Angstrom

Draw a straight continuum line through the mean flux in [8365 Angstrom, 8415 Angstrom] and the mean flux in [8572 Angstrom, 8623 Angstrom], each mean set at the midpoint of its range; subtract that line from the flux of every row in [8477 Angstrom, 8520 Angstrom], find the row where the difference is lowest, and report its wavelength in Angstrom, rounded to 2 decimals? 8498.95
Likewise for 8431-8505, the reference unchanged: 8498.95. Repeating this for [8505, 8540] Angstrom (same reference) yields 8514.62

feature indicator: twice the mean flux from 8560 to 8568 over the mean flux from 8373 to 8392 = 2.00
